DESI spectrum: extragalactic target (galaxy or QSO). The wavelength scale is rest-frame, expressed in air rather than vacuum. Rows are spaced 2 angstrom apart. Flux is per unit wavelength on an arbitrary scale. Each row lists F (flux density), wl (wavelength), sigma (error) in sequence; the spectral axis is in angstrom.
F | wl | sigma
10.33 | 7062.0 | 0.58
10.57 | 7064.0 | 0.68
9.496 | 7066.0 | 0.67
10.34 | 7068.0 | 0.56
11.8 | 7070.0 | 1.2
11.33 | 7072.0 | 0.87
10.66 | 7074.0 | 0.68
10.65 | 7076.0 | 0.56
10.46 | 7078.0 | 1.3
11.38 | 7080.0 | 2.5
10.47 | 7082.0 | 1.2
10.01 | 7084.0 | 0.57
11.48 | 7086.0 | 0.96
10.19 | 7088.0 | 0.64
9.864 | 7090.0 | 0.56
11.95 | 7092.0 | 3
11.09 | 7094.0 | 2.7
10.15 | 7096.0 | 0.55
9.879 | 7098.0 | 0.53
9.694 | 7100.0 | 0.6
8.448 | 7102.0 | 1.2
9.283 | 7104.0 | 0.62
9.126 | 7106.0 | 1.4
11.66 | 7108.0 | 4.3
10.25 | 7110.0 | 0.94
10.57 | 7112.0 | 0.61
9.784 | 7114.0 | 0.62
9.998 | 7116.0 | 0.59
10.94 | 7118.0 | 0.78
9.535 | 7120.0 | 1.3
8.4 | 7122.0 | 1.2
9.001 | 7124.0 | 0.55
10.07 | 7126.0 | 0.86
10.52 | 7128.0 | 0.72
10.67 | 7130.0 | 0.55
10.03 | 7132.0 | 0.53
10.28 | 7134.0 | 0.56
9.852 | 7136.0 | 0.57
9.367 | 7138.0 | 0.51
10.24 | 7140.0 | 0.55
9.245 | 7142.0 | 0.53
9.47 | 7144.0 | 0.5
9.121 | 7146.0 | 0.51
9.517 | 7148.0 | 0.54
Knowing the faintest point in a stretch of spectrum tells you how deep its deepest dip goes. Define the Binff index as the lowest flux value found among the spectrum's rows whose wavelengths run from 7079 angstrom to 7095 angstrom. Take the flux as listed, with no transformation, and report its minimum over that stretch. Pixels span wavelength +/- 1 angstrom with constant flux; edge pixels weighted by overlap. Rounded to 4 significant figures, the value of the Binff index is 9.864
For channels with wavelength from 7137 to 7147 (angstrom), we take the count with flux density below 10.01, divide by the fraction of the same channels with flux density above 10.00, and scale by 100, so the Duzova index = 2000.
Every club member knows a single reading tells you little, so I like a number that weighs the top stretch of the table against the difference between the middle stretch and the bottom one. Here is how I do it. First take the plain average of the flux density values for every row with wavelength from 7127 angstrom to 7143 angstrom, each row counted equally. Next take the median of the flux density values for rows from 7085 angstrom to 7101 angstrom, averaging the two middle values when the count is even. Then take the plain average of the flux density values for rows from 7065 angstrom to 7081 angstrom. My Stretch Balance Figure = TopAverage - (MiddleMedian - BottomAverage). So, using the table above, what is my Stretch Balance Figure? 10.6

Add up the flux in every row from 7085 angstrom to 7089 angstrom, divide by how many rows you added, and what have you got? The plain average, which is 10.8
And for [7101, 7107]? 9.0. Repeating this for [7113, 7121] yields 10.1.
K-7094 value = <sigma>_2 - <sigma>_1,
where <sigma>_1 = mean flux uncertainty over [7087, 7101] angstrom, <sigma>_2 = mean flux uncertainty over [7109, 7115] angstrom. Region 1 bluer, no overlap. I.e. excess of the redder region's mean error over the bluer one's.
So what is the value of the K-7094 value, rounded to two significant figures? -0.50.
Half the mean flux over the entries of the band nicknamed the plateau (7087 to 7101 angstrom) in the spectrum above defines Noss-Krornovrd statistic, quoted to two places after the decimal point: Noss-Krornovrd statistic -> 5.20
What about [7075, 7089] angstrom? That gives 5.33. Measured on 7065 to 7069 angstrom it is 4.96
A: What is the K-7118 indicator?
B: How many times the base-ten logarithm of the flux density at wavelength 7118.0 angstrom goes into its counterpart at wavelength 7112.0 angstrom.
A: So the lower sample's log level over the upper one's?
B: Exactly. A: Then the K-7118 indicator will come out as 0.99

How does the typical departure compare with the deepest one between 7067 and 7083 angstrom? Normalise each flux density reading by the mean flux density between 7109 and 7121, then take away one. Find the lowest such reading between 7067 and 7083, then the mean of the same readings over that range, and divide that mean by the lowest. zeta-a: 4.4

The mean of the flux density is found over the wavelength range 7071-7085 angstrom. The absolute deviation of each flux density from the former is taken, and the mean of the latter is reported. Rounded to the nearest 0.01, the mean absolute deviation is 0.37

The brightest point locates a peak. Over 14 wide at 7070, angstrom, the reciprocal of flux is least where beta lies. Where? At 7070.0 angstrom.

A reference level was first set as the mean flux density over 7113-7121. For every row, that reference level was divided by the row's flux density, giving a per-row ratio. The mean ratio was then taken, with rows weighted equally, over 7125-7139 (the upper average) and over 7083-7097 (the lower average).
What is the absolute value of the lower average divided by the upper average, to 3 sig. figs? 0.950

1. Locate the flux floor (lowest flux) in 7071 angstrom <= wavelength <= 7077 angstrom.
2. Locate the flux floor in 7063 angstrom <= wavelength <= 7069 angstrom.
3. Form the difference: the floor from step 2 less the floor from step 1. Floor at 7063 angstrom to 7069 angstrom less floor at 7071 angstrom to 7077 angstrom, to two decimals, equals -1.15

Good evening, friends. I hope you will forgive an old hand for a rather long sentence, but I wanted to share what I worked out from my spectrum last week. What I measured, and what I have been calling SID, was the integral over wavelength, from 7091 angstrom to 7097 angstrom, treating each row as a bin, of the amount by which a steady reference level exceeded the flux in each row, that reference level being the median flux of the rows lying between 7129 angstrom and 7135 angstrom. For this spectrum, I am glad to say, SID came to -4.7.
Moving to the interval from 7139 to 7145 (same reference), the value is 3.8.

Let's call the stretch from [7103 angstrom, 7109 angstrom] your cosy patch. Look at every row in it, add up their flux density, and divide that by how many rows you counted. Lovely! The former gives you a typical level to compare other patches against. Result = 10.0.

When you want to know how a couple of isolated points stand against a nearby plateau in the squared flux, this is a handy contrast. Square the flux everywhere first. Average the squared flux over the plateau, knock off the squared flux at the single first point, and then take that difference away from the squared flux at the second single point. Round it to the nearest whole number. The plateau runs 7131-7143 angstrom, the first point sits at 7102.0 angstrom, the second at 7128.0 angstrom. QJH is 85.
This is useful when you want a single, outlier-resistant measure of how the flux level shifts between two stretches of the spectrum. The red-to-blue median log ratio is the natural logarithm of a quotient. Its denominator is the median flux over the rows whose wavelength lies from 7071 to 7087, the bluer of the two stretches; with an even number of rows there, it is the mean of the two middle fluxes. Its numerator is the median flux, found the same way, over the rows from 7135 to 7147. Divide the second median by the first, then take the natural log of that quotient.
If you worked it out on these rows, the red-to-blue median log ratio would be -0.12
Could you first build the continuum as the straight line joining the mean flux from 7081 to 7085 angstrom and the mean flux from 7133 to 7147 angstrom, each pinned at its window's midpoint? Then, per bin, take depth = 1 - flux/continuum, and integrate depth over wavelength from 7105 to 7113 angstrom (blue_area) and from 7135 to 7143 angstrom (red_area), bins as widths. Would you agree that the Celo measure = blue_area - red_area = -0.33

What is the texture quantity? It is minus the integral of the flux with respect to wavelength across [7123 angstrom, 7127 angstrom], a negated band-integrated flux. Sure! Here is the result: -38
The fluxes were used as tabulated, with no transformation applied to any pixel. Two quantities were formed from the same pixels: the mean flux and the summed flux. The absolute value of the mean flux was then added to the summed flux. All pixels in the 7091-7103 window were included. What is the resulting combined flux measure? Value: 71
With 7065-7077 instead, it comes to 75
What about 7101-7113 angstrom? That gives 69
